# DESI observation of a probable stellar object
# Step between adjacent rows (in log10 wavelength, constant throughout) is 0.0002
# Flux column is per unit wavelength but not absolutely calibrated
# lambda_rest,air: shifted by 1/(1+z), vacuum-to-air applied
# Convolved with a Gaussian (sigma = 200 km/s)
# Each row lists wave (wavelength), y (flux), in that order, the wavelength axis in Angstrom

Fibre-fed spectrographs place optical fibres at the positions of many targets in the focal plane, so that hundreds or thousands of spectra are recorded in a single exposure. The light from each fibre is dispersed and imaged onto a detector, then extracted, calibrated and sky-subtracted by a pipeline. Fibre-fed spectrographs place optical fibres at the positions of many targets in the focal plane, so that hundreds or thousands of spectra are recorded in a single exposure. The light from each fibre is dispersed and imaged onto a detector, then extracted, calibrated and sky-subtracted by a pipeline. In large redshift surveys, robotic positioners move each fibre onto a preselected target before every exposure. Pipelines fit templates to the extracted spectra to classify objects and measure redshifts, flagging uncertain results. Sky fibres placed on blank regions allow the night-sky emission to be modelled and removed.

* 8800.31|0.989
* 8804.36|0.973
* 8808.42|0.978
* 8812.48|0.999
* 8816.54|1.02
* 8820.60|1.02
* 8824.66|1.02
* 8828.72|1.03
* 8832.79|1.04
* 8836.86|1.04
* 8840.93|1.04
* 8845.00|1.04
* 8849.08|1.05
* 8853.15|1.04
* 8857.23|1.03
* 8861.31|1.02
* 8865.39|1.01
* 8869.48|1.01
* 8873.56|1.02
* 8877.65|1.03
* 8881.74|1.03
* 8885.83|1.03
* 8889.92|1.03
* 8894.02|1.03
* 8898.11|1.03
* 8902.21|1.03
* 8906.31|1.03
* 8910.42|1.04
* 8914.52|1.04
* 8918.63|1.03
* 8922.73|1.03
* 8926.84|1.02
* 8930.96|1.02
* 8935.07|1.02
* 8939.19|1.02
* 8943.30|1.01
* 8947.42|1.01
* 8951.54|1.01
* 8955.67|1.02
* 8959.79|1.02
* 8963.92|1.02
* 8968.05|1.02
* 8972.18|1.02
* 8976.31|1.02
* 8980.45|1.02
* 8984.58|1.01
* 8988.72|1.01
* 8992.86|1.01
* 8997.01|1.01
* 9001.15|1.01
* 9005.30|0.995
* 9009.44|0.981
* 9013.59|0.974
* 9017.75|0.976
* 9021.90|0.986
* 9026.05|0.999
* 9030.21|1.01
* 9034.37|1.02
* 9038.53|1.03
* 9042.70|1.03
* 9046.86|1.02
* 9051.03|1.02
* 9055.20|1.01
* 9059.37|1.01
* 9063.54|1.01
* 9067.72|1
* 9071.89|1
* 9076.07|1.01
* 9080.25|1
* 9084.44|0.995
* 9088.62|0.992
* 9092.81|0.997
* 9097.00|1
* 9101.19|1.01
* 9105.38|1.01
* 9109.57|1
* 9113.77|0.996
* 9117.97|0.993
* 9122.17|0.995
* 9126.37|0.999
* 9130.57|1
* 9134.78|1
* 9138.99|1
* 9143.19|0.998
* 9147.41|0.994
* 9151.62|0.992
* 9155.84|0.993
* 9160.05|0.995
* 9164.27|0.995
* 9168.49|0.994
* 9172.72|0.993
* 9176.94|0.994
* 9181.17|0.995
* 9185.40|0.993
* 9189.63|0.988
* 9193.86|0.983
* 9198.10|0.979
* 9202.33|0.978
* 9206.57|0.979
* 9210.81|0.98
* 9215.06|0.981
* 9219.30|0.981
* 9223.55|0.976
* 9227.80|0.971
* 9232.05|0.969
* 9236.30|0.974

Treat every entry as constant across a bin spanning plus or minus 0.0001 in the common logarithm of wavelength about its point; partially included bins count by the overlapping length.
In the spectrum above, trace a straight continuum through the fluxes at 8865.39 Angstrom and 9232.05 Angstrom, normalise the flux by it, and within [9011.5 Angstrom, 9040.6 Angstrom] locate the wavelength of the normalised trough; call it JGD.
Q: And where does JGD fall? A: 9013.59 Angstrom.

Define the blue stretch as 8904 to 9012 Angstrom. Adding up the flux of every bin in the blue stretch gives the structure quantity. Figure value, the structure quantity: 26.4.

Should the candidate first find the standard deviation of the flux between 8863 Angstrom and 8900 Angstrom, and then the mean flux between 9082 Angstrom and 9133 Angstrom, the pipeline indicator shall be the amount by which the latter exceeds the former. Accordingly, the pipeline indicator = 0.99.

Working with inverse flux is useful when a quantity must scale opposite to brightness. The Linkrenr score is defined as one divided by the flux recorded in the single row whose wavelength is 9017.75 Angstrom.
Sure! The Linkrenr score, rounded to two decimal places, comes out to 1.02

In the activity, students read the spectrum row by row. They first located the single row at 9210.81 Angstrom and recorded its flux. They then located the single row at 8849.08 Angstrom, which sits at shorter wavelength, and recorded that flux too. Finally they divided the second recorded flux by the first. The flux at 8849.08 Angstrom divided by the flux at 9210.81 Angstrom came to 1.07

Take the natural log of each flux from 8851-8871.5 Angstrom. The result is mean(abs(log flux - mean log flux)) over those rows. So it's 0.010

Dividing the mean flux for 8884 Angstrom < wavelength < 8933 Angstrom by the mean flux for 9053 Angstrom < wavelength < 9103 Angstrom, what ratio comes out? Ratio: 1.03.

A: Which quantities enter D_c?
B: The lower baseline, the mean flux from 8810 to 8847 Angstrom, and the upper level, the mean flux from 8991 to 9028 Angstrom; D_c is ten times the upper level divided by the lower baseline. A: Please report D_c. 9.7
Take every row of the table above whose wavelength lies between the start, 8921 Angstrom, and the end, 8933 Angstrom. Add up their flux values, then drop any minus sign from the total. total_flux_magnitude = 3.07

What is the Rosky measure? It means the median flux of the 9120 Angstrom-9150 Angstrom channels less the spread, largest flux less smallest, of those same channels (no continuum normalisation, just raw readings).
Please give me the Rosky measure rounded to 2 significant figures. 0.99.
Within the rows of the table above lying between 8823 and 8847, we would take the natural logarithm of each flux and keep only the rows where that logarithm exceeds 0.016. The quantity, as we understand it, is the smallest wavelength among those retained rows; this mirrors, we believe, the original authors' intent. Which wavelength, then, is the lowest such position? 8824.66 Angstrom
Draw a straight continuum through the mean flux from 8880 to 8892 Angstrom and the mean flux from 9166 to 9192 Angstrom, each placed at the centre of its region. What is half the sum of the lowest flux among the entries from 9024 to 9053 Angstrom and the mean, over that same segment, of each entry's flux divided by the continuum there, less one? 0.503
